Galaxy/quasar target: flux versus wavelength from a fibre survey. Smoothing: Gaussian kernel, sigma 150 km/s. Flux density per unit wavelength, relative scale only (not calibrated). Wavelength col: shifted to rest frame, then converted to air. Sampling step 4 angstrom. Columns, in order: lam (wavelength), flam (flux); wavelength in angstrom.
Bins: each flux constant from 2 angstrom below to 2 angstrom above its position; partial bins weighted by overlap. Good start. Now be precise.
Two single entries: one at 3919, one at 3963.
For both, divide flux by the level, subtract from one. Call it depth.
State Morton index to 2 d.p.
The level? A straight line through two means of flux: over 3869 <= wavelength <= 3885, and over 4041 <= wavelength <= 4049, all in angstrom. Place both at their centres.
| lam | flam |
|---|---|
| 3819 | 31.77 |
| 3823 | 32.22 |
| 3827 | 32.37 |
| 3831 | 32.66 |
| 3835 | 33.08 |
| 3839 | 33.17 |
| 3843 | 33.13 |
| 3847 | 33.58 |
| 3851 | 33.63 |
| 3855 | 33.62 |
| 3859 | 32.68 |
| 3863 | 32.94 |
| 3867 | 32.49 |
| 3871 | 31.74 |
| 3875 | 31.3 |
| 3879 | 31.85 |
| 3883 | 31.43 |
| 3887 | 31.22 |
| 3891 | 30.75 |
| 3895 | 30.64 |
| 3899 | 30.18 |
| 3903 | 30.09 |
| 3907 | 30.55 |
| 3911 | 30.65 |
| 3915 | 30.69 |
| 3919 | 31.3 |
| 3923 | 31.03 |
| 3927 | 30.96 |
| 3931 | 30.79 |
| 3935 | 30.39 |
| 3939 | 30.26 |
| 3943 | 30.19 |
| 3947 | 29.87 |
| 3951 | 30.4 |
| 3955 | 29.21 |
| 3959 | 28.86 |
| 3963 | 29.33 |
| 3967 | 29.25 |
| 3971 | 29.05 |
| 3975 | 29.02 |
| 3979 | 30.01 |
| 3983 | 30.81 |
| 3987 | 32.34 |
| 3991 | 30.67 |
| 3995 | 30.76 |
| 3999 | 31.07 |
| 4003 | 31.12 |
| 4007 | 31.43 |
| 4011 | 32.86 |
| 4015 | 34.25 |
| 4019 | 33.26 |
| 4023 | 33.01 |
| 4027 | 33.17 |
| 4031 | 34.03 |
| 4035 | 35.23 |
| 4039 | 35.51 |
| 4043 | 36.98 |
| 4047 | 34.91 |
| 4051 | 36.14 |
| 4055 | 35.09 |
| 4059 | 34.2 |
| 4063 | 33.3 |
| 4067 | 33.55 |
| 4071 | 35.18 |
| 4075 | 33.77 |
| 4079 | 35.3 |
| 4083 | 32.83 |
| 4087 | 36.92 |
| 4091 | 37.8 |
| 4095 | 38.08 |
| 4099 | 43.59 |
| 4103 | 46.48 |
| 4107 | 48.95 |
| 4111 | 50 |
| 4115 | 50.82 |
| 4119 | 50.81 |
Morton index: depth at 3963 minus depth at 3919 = 0.09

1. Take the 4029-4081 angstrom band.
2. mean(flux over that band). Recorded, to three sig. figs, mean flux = 34.9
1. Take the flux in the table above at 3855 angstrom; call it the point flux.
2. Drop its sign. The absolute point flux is 33.6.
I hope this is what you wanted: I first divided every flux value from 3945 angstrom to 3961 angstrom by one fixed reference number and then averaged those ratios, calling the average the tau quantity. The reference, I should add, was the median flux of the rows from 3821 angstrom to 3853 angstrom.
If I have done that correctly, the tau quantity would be 0.89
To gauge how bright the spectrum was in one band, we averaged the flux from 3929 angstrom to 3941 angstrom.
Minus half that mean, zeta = -15.2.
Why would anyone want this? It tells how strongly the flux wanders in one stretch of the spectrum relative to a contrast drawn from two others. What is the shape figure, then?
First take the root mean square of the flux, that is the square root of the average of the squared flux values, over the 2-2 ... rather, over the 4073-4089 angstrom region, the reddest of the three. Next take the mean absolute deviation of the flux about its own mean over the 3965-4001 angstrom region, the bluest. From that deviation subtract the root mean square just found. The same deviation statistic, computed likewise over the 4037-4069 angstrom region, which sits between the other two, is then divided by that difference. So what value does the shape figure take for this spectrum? -0.029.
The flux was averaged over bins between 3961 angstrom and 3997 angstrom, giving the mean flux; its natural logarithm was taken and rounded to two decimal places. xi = 3.41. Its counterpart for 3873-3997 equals 3.42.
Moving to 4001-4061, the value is 3.53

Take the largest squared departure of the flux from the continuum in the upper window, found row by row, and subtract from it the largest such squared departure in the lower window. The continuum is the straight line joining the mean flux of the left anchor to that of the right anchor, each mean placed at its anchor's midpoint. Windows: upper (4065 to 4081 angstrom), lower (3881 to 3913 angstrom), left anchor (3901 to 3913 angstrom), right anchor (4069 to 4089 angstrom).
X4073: -2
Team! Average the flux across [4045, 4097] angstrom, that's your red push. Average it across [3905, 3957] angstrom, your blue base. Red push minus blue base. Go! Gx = 4.7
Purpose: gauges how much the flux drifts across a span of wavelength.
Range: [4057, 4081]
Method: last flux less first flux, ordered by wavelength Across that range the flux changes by 1.1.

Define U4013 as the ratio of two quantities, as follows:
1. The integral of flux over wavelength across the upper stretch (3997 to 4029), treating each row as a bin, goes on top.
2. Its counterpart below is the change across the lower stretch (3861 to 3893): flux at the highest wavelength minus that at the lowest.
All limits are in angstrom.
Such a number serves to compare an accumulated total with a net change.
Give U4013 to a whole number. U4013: -475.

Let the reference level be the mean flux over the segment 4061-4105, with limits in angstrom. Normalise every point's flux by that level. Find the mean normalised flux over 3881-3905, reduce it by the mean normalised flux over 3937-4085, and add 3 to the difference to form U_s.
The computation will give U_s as 2.96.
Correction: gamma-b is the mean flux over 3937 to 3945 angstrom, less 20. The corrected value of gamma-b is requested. 10.2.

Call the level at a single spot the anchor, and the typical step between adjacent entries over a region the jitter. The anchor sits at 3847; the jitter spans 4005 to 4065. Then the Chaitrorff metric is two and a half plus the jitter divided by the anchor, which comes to 2.53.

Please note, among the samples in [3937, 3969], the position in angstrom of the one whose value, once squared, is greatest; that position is 3951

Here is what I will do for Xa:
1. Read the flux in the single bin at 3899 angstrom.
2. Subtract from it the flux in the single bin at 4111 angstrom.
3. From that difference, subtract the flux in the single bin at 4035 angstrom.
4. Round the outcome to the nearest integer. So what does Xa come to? -55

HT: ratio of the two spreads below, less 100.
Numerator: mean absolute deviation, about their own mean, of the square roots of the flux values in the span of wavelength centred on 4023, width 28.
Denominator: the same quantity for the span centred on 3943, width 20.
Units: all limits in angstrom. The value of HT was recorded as -95.7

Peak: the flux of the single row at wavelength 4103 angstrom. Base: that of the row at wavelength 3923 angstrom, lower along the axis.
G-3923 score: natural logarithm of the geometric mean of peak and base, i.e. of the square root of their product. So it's 3.64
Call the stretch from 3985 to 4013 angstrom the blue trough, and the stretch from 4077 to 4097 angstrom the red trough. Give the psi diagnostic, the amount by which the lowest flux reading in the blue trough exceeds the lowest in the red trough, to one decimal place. -2.2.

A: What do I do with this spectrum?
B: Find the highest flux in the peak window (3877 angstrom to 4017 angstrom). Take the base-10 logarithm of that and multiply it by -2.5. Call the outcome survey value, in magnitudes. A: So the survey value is -3.84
